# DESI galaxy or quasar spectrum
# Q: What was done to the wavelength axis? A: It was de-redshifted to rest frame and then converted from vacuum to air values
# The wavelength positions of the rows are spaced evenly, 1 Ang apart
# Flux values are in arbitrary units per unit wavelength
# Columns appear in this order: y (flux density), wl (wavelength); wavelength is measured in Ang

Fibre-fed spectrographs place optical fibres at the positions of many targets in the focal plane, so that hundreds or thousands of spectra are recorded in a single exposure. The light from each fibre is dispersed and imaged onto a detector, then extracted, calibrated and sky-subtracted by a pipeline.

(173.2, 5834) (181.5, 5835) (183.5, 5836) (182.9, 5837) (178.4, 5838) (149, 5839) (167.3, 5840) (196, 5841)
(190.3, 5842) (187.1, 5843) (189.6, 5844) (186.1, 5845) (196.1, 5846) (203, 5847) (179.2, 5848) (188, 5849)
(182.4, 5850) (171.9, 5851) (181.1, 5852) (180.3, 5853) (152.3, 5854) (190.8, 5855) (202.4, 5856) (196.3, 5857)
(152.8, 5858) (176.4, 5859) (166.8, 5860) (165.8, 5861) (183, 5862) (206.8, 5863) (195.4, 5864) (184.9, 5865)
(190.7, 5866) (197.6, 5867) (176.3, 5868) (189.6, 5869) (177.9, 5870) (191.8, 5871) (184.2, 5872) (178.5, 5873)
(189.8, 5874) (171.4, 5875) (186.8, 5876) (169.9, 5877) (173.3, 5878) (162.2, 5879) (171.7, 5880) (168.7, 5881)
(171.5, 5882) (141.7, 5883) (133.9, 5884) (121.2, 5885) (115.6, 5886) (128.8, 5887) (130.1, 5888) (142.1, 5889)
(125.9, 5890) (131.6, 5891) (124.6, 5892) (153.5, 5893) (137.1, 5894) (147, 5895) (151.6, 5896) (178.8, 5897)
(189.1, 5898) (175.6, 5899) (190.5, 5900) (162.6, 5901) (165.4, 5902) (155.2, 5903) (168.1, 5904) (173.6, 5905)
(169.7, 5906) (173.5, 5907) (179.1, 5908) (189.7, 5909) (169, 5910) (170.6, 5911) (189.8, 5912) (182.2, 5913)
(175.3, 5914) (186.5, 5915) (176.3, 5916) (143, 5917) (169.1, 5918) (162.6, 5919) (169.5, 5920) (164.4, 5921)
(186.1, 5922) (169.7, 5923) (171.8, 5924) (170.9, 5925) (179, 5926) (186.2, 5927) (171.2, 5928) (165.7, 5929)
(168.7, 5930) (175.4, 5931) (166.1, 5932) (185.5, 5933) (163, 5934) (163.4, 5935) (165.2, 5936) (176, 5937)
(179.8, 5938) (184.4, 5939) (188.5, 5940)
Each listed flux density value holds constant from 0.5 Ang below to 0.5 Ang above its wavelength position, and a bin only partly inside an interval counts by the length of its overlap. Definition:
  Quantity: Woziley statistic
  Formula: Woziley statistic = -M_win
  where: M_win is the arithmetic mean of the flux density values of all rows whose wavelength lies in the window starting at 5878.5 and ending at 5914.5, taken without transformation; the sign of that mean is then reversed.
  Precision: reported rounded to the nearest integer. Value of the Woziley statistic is -159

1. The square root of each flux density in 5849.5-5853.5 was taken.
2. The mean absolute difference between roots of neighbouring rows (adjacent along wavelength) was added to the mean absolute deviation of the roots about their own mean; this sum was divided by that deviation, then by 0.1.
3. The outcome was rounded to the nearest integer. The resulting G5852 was 29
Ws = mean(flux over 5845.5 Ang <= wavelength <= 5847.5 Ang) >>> 200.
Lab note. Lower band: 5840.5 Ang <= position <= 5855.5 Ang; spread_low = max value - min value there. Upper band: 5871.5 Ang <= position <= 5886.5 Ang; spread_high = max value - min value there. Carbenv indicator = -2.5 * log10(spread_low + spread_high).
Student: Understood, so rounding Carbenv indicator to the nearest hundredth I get -5.24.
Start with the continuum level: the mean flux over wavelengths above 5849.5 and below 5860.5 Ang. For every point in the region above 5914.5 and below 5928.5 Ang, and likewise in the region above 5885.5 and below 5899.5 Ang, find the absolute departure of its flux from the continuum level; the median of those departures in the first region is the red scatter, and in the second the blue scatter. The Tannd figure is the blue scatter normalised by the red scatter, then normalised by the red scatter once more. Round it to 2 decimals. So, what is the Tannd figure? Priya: 0.55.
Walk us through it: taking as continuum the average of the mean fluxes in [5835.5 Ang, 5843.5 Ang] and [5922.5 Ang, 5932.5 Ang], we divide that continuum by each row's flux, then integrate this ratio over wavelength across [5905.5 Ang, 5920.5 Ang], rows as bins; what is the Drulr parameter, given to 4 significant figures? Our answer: 15.26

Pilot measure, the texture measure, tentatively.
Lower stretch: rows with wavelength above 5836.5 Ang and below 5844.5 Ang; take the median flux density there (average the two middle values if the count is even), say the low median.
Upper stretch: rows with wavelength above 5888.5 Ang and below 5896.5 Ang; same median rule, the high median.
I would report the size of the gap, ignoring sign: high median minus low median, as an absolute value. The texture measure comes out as 45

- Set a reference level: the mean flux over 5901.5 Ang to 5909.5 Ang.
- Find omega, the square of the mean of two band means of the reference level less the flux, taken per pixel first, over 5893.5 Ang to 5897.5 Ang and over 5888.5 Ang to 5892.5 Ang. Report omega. 867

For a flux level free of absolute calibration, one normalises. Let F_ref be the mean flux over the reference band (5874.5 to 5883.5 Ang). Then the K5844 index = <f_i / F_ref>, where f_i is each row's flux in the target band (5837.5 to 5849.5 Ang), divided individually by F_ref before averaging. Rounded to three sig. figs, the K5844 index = 1.09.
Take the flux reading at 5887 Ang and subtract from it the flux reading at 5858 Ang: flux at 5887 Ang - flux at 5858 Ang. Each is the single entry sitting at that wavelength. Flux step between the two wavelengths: -24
